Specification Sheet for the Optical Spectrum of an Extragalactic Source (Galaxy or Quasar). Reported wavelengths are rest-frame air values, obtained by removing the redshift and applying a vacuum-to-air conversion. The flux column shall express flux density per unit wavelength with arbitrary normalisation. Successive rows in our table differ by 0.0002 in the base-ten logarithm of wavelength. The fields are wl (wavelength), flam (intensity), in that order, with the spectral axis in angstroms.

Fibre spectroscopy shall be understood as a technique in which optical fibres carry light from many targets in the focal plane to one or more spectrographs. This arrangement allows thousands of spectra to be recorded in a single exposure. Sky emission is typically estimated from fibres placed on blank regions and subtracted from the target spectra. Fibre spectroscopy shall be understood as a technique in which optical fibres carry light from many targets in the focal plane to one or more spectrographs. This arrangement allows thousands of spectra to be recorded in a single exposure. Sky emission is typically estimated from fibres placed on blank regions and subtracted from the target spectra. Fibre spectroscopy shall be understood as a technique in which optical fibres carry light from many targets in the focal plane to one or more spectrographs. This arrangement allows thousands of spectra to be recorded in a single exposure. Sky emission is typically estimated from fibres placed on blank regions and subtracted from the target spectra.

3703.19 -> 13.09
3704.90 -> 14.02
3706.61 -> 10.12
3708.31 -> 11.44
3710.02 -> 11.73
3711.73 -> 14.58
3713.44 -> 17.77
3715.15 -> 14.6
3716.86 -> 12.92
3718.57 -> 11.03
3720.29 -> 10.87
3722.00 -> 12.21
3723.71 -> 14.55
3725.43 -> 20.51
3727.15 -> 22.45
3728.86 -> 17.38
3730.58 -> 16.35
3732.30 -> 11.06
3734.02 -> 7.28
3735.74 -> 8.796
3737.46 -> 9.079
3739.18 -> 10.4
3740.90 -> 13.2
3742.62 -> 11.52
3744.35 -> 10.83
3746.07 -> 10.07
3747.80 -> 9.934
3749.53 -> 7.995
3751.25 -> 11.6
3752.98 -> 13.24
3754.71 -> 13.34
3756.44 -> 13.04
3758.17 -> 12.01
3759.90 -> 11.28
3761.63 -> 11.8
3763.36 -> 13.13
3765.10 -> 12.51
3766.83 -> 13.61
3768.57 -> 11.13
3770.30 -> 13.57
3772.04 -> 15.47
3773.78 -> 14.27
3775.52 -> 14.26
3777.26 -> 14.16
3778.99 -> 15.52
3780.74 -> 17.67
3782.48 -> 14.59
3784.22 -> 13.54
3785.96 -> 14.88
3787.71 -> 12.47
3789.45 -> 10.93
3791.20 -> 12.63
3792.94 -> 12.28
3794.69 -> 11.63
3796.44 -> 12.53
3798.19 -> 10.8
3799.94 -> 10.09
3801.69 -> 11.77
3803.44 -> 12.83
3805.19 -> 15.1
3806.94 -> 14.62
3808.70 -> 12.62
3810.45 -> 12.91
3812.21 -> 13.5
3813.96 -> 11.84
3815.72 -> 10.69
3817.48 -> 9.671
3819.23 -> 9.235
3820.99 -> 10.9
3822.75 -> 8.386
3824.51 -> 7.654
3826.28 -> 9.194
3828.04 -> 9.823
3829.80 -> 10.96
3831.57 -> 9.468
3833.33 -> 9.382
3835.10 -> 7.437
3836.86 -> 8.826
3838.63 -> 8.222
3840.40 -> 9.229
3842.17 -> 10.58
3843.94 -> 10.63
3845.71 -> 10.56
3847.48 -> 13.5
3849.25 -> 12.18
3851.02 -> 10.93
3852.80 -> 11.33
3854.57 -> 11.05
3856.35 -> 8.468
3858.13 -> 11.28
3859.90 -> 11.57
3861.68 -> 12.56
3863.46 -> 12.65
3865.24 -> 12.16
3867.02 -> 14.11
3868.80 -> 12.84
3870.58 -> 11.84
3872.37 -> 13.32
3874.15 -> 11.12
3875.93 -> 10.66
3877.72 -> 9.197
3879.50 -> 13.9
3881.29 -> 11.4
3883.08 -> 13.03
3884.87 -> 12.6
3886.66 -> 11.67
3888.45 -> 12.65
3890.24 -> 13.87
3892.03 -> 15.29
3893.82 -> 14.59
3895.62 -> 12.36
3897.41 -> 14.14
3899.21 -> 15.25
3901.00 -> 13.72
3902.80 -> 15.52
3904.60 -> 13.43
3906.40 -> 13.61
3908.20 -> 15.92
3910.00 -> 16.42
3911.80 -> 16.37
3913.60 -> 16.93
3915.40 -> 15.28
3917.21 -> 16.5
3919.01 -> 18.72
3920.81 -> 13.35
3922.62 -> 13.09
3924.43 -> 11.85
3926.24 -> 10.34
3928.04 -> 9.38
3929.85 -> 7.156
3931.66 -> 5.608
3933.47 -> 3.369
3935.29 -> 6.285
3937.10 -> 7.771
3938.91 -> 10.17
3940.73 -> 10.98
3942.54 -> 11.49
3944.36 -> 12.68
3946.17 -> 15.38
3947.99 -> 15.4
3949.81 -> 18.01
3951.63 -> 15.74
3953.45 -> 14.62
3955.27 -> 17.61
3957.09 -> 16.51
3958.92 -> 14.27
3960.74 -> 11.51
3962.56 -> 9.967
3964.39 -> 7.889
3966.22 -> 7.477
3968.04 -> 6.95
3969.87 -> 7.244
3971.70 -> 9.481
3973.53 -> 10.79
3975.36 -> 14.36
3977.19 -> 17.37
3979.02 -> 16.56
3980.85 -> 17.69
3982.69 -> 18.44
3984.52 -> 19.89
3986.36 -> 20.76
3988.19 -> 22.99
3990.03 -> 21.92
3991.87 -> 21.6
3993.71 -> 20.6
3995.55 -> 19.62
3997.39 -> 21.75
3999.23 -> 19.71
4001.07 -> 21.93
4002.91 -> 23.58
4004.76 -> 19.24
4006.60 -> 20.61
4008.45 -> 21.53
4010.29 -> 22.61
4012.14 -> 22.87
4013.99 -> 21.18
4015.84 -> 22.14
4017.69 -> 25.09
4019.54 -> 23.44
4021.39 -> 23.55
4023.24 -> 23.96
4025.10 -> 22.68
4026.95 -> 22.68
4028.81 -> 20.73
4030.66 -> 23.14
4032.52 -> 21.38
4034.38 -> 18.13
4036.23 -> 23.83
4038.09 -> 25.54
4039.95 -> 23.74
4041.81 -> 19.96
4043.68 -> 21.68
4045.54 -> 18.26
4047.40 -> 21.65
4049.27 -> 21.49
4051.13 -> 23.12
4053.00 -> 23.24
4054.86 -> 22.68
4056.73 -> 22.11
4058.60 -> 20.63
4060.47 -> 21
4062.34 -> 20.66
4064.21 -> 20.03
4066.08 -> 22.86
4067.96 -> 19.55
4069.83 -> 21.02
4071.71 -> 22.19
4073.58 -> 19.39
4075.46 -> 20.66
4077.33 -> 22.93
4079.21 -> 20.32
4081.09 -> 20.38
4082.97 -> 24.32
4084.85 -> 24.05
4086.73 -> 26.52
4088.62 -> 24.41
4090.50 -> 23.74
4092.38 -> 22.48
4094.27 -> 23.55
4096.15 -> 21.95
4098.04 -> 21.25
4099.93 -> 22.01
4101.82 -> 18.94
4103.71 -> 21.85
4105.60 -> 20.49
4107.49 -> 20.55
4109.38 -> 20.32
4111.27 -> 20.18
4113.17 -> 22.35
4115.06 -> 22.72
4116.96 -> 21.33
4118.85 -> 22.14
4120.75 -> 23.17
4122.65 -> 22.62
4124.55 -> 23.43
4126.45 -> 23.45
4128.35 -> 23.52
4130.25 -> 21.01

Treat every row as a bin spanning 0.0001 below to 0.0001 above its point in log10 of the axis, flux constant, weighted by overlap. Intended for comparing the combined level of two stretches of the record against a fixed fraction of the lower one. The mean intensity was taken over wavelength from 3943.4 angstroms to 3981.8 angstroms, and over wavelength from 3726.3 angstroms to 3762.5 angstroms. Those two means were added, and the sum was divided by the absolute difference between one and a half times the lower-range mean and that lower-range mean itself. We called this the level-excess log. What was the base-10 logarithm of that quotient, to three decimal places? 0.623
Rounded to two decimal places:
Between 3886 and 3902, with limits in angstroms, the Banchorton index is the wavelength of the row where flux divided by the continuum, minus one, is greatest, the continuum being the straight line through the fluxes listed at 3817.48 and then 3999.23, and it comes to 3892.03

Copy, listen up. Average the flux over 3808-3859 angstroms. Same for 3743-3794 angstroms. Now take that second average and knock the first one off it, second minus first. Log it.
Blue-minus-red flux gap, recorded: 2.5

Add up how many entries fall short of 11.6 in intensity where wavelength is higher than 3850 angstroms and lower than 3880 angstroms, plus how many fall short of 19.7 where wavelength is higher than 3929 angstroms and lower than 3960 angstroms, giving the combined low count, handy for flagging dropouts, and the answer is 26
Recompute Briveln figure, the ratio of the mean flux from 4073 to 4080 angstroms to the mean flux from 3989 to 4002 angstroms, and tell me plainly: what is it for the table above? 1.0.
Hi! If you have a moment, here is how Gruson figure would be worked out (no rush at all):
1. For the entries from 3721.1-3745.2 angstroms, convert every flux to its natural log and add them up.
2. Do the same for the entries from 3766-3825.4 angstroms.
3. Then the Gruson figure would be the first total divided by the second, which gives 0.41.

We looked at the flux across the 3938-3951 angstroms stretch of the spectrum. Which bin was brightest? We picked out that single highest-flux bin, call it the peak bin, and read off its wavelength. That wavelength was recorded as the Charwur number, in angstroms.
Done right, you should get 3949.81 angstroms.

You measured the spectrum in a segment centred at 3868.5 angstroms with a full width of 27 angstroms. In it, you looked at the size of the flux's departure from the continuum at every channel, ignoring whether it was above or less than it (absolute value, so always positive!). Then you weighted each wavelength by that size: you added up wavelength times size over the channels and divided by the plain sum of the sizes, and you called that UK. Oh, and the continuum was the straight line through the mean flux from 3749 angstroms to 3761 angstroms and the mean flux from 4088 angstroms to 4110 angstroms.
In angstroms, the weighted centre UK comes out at 3868.9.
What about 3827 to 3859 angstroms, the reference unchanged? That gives 3842.3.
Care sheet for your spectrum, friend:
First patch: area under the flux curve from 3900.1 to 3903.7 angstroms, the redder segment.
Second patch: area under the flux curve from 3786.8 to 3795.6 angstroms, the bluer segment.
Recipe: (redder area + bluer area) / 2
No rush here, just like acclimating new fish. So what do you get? 79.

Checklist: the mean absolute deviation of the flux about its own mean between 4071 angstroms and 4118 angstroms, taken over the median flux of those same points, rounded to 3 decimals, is 0.065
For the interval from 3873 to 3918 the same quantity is 0.117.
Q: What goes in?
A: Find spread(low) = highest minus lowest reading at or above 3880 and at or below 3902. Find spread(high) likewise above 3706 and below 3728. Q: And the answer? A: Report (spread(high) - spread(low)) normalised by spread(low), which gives 2.2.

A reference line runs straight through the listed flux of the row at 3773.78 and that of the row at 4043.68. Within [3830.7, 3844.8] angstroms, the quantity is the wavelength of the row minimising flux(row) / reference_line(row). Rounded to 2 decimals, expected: 3835.10 angstroms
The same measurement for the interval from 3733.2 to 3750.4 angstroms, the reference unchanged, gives 3734.02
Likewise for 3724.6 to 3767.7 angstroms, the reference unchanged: 3734.02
